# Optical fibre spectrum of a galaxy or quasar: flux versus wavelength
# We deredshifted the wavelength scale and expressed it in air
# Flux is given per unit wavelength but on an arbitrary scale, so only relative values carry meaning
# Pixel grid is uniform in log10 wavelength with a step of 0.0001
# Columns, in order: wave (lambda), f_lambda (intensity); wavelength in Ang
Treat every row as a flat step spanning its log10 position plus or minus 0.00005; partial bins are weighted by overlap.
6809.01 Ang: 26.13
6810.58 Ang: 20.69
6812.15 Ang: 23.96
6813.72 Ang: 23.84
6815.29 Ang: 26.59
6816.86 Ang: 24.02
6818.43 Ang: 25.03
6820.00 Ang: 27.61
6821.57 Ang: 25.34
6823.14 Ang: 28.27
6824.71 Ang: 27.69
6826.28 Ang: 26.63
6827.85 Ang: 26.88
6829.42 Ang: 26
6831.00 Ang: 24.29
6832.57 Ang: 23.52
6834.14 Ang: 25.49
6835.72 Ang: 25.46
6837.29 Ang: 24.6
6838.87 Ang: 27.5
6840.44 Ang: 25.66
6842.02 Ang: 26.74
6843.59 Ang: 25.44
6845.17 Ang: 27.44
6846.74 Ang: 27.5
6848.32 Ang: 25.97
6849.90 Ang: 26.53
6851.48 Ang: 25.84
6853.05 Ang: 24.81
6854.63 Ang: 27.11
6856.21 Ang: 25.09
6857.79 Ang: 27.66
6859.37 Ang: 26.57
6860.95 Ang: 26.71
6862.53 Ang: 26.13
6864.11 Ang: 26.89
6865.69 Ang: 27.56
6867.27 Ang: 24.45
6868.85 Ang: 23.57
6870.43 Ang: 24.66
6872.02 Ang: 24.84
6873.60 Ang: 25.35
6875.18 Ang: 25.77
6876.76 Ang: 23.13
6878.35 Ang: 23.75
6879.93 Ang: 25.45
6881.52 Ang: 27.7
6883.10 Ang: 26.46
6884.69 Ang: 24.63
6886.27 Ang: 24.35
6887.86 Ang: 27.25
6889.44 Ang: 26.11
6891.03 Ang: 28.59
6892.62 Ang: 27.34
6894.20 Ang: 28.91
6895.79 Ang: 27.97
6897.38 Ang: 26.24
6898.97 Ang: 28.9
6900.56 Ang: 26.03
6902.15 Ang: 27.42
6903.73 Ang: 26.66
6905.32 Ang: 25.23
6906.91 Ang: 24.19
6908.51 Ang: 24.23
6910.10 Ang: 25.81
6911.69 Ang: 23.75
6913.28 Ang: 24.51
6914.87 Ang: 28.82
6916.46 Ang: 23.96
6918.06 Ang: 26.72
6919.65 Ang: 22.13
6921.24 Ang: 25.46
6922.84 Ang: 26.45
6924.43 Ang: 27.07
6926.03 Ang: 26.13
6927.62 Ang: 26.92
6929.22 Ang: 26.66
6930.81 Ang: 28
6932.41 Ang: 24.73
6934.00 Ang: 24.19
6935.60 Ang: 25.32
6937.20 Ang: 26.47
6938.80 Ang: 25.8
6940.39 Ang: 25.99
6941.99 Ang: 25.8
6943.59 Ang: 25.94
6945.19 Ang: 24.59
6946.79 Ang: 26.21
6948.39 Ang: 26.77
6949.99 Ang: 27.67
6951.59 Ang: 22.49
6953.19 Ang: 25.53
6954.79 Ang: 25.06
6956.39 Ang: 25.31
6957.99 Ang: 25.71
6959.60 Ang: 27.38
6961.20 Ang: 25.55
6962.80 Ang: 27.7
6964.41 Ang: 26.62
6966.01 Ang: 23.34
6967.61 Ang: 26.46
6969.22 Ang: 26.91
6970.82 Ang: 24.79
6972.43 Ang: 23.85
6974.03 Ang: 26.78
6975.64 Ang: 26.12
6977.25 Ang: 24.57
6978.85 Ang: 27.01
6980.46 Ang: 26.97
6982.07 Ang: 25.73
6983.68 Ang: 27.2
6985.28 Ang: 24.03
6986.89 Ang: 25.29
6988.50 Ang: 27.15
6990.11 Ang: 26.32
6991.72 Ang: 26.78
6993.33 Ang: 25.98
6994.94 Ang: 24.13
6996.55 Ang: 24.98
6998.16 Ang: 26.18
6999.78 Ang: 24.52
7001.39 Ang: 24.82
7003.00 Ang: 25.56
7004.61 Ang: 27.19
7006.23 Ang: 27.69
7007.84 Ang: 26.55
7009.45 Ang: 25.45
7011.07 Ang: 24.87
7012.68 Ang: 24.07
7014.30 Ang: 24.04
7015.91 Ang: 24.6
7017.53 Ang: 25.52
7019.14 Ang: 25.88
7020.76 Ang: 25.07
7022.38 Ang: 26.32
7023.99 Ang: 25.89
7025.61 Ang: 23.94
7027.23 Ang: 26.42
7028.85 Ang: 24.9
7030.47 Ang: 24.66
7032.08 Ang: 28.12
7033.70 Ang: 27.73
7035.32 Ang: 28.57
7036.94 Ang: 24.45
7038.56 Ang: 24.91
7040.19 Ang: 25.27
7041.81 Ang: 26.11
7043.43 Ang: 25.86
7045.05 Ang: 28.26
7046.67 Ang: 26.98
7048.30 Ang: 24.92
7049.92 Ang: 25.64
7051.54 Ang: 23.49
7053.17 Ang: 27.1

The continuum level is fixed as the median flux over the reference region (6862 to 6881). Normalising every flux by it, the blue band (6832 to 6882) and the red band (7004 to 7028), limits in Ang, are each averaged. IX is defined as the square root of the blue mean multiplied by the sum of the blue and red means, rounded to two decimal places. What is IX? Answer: 1.45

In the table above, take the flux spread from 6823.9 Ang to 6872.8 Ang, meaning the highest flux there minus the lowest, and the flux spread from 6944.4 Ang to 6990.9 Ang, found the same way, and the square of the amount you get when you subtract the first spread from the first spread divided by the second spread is 11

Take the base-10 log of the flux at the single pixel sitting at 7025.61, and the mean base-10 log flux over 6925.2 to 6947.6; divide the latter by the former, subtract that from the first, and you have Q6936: 0.35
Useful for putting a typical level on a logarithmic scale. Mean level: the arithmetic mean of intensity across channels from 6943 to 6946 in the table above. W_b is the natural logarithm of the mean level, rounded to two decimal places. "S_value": 3.23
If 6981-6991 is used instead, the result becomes 3.26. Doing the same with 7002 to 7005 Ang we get 3.27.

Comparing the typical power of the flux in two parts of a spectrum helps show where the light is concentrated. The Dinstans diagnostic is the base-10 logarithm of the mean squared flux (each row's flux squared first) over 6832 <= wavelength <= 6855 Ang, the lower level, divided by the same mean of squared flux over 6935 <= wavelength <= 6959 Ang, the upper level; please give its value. 0.011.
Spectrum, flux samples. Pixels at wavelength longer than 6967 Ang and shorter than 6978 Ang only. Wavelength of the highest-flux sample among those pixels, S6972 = 6969.22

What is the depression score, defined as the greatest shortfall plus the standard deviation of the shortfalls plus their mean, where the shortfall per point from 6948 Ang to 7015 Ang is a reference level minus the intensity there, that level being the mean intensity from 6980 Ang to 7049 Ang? 4.7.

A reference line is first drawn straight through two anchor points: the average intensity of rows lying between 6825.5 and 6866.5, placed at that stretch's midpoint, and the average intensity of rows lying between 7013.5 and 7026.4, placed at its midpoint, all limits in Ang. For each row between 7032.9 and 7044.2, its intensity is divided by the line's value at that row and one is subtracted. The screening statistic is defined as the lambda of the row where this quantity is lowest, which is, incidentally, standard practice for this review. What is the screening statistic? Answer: 7036.94 Ang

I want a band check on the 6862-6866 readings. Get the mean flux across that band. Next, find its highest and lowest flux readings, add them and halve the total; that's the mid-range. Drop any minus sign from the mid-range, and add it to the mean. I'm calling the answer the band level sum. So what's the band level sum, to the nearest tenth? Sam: 53.7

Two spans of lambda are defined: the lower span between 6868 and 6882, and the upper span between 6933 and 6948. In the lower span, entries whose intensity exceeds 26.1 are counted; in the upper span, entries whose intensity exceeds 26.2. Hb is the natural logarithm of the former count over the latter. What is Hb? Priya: -0.7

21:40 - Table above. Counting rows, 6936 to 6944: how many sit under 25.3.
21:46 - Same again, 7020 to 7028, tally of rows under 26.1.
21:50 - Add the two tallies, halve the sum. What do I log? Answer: 1.5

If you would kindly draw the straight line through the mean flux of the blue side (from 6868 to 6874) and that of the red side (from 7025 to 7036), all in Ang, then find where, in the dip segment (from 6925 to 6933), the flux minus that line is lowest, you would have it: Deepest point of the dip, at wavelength 6932.41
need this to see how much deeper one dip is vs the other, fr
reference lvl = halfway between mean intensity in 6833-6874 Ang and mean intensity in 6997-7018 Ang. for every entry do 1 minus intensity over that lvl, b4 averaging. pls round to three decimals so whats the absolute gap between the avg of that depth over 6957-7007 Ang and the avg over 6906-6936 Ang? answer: 0.015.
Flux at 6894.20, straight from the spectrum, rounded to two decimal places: 28.91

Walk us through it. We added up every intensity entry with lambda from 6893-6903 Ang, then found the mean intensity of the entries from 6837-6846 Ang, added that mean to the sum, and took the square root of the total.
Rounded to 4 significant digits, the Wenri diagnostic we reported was 13.85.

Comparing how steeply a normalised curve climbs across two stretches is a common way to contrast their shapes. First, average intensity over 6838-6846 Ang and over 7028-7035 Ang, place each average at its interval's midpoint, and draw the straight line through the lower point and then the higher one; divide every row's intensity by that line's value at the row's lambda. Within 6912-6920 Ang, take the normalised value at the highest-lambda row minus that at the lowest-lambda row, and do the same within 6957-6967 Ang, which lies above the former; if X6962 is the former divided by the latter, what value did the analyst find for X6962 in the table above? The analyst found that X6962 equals 1.0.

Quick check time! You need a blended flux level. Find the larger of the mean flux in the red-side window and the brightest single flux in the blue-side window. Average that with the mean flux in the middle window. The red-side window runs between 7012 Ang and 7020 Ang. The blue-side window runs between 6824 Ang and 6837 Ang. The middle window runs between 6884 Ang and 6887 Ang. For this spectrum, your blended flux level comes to 26.1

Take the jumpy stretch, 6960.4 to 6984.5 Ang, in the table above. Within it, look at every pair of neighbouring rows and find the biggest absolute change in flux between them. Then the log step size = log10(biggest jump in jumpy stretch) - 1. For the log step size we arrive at -0.48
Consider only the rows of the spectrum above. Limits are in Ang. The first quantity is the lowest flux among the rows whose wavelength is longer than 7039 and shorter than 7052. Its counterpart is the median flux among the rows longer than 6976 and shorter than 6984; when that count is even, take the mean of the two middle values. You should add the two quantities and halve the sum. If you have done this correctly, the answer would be 25.23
